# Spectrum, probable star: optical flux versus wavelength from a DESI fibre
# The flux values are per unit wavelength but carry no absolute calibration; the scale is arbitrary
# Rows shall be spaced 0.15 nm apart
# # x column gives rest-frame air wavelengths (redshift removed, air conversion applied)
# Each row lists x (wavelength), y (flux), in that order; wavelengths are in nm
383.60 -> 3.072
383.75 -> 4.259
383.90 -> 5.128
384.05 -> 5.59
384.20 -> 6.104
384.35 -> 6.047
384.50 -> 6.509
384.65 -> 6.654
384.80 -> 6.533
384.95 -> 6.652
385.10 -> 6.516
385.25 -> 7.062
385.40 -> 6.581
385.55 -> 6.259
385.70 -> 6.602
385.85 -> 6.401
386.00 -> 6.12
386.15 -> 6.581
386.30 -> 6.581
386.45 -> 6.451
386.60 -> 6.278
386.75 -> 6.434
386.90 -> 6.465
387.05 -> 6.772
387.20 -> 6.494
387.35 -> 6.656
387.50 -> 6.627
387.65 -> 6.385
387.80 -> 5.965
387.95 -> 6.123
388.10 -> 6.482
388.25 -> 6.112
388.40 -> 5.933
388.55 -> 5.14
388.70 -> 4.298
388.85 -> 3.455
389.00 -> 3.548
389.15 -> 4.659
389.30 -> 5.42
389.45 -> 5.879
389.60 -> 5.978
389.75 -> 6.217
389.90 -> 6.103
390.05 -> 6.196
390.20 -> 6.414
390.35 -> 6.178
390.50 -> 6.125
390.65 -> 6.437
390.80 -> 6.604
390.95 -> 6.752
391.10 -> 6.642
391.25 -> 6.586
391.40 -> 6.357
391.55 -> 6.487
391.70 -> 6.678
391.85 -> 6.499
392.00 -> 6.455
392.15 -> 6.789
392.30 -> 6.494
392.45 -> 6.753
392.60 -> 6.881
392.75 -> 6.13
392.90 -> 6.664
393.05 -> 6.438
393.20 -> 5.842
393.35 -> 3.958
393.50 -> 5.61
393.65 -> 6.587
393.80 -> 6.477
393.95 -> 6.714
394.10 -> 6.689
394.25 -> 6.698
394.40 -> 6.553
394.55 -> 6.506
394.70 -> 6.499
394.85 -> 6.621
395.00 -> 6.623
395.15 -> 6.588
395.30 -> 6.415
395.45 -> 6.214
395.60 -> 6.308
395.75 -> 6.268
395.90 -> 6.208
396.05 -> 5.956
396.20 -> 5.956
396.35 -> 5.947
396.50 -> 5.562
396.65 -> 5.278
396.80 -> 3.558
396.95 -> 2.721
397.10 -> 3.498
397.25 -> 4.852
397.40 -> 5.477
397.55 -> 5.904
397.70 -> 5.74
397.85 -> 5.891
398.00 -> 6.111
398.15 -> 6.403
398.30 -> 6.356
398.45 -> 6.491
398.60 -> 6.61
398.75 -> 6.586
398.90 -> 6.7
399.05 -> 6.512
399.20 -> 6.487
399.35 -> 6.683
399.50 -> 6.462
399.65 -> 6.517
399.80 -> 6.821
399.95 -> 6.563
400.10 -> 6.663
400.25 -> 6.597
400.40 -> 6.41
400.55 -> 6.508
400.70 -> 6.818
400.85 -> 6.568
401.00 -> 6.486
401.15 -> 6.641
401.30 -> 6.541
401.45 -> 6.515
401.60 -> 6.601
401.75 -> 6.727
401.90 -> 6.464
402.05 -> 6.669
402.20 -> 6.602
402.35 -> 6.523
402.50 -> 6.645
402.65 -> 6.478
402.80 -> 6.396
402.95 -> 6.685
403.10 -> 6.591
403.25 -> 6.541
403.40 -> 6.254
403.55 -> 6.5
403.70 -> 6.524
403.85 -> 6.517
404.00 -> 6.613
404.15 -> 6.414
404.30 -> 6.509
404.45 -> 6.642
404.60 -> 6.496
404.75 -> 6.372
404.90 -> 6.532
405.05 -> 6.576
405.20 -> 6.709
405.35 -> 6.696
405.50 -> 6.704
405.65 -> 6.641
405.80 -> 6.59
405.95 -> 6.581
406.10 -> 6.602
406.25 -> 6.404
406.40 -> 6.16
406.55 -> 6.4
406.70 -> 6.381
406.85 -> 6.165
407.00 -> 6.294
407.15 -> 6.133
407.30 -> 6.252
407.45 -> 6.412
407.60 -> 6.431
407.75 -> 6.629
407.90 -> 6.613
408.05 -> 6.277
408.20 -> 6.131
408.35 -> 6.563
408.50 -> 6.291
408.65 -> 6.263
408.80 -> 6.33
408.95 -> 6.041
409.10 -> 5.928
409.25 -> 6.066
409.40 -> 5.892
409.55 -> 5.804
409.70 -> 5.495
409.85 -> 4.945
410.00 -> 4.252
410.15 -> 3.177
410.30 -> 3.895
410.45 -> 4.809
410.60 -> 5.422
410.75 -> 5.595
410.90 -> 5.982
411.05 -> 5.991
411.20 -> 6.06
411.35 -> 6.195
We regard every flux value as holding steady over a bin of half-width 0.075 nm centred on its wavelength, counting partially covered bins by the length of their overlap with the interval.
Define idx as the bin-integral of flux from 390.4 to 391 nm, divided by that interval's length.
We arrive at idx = 6.46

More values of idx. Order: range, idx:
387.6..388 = 6.15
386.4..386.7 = 6.36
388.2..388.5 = 5.94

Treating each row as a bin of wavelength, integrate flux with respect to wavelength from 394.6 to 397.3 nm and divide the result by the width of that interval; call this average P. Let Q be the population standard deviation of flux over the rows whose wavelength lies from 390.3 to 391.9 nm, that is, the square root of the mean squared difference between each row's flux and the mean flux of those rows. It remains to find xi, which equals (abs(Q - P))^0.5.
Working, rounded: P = 5.63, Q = 0.19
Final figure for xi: 2.33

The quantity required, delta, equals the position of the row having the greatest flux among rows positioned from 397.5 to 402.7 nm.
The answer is 399.80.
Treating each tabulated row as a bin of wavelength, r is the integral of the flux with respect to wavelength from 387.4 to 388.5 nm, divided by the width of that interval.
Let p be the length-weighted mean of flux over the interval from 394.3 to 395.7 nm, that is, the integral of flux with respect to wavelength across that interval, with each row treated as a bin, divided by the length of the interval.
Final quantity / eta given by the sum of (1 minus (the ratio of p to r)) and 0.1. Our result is 0.06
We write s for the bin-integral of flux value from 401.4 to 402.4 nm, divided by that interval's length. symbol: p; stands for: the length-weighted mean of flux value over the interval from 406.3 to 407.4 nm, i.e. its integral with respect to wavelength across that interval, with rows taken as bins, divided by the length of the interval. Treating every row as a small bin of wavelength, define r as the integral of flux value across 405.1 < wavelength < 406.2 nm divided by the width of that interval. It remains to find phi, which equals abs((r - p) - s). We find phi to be 6.21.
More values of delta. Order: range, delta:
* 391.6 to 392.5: 392.15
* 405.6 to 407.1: 405.65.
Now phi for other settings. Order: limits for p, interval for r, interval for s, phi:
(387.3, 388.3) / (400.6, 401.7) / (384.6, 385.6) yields 6.35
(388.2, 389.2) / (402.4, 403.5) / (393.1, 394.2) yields 4.20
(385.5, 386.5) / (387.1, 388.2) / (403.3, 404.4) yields 6.52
